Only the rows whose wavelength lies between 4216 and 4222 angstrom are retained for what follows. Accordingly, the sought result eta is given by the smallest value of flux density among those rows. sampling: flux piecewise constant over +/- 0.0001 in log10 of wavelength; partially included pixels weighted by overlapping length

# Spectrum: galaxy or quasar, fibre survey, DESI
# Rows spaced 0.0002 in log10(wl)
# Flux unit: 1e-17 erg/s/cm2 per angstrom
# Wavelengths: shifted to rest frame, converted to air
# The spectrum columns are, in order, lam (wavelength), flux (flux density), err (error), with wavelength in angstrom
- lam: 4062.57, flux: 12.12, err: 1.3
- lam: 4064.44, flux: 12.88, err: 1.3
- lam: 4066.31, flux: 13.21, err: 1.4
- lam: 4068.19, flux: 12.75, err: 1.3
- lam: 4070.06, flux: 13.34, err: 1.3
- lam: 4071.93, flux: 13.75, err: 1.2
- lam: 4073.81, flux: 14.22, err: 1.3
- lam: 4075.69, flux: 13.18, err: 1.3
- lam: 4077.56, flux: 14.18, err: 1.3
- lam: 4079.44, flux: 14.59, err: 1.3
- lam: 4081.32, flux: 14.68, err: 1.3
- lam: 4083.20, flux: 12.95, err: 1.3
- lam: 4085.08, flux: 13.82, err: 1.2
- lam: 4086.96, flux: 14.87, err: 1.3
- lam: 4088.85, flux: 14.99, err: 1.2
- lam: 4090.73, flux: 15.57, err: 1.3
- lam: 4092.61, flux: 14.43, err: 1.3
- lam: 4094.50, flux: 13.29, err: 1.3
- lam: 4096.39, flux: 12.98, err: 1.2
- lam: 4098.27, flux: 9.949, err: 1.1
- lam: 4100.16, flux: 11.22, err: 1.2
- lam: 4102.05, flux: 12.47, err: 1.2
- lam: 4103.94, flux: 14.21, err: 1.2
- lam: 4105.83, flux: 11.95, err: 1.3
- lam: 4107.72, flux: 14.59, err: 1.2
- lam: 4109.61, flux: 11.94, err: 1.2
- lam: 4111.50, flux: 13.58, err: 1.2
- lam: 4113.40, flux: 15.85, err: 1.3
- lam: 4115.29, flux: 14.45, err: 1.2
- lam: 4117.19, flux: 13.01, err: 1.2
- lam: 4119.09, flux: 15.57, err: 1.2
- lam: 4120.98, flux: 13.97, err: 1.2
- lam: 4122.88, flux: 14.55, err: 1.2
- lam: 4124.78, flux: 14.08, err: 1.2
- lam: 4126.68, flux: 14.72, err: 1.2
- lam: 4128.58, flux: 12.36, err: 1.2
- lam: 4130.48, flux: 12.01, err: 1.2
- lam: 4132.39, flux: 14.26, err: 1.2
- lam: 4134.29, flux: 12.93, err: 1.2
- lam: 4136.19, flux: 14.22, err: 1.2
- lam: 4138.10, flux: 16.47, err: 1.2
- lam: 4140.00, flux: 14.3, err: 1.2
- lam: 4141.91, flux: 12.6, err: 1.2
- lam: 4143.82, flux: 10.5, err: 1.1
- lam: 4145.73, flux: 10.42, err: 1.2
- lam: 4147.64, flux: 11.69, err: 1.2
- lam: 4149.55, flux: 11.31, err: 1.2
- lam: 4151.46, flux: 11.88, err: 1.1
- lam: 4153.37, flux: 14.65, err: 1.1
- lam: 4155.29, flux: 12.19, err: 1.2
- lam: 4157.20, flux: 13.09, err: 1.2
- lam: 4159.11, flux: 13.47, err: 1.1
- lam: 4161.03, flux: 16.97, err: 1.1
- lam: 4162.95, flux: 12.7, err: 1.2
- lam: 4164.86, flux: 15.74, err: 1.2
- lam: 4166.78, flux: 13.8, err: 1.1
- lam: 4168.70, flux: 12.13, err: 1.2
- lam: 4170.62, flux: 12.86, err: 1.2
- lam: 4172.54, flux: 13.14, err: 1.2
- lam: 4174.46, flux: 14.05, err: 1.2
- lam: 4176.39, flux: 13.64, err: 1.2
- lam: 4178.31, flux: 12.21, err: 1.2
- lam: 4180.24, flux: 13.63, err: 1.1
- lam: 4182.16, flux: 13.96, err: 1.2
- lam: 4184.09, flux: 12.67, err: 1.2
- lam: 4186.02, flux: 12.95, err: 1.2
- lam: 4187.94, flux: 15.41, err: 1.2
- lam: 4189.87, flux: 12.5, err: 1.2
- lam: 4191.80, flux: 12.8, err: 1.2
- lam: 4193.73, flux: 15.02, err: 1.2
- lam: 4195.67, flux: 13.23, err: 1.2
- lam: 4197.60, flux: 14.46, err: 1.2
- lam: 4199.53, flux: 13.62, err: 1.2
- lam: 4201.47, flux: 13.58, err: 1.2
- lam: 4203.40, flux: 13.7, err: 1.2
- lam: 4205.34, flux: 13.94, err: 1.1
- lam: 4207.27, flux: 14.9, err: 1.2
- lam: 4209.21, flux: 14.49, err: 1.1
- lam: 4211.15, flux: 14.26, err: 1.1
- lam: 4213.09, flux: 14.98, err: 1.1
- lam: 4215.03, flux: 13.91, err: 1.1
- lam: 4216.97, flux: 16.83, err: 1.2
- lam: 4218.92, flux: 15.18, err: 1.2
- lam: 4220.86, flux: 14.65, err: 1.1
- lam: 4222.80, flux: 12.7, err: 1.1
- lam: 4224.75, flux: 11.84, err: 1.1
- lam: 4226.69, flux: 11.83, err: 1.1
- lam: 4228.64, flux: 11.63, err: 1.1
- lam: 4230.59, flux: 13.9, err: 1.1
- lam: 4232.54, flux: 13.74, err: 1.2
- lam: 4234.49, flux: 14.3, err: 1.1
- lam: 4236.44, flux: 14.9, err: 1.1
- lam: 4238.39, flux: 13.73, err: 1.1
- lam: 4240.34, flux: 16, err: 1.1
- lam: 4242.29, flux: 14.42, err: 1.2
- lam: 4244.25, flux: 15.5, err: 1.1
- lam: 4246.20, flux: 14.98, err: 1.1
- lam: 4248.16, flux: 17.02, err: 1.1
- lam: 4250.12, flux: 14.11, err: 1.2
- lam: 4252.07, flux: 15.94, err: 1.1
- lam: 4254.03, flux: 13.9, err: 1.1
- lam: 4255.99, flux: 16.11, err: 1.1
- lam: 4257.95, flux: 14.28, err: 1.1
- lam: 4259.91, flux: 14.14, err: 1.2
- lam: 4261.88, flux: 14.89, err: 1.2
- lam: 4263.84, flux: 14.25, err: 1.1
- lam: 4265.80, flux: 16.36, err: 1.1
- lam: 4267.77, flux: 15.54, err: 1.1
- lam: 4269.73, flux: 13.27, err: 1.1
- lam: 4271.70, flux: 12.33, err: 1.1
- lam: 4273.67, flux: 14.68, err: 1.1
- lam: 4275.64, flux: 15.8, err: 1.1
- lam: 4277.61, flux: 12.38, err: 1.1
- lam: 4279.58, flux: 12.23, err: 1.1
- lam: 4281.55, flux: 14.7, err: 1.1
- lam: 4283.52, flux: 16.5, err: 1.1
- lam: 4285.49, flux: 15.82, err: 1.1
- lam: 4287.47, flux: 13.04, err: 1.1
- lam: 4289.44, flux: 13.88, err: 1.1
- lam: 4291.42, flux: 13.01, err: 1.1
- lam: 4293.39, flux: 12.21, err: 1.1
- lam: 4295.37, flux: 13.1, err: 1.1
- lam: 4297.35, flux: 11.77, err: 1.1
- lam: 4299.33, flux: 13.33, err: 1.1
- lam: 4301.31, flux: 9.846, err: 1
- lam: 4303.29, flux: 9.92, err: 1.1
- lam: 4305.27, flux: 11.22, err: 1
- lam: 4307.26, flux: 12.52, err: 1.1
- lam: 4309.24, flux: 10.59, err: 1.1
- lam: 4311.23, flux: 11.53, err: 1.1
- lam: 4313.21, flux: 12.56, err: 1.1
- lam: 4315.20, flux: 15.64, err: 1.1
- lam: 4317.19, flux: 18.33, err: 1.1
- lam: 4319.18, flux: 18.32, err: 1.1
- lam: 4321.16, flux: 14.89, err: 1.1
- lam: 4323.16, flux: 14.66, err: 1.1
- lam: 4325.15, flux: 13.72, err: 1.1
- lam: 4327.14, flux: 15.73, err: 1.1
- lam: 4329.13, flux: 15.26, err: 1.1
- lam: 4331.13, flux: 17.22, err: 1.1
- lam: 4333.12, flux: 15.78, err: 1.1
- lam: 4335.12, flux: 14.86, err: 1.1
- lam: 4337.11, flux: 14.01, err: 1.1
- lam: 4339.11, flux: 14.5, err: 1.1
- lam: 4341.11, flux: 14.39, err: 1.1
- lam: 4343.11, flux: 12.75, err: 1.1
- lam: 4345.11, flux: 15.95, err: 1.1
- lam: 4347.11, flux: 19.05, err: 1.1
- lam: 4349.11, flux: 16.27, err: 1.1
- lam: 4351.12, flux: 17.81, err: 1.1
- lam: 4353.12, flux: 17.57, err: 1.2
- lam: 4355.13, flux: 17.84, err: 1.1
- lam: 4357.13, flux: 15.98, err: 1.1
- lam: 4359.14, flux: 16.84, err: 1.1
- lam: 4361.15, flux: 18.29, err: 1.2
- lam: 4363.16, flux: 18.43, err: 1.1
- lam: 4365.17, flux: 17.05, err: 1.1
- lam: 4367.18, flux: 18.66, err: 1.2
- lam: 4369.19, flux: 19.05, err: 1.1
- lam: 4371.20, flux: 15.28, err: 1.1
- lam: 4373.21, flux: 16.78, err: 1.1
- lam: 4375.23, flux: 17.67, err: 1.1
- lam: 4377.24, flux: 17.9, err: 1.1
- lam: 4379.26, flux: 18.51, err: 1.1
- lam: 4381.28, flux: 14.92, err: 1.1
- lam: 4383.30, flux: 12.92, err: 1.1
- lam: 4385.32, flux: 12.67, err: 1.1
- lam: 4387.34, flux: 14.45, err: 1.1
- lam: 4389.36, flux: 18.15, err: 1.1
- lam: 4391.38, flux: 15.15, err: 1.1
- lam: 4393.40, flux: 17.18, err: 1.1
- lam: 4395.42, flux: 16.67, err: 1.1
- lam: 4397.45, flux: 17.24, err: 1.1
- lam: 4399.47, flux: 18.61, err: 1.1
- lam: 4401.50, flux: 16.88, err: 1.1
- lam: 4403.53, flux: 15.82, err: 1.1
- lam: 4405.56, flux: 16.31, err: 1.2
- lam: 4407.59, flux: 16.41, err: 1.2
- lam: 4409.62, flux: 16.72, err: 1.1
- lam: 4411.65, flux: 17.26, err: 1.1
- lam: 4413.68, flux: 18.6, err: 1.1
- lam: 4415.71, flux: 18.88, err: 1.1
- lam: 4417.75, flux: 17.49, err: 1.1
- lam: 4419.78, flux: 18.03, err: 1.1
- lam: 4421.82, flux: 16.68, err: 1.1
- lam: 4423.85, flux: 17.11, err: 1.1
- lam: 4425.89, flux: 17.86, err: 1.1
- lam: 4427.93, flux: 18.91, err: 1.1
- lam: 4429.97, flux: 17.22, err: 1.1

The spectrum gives 14.65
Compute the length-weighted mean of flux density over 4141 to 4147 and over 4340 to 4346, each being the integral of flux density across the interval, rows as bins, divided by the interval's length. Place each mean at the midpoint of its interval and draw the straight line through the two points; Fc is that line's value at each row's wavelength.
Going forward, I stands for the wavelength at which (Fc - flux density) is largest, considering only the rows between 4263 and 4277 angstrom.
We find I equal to 4271.70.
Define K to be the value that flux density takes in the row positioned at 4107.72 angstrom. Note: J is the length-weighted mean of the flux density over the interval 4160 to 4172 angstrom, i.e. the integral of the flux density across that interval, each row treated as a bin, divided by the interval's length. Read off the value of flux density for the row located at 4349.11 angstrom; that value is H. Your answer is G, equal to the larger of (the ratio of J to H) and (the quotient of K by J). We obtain 1.04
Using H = 16.27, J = 14.0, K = 14.59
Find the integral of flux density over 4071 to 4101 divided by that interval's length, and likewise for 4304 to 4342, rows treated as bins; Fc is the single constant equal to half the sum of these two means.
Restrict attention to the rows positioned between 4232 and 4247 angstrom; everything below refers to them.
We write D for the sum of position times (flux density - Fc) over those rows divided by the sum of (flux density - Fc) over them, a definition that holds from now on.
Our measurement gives 4242.4 angstrom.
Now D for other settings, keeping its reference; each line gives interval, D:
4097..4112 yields 4102.4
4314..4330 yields 4320.0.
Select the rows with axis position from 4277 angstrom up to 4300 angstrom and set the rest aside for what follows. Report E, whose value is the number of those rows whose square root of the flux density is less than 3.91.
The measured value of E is 10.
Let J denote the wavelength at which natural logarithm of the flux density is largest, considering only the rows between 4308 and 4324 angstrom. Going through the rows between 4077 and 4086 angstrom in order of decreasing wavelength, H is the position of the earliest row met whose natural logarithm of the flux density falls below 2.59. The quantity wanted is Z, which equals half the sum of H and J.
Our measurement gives 4200.2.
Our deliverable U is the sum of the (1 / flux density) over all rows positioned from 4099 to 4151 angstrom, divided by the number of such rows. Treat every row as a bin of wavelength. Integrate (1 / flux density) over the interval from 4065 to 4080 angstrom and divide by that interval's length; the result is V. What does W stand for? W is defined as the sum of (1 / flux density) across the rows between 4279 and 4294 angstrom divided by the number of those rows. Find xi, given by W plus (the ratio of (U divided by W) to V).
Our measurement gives 14.3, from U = 0.0763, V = 0.074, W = 0.073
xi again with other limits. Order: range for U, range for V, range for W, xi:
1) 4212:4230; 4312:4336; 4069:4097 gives 16.0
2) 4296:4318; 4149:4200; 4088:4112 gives 14.5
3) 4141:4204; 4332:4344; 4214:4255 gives 15.6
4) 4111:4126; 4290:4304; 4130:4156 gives 10.5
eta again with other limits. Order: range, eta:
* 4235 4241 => 13.73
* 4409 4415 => 16.72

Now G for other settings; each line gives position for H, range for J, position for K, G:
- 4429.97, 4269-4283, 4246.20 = 1.09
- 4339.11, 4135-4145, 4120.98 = 1.03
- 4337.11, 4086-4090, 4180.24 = 1.07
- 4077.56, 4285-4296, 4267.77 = 1.16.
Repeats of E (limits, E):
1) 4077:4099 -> 11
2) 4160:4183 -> 10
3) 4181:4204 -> 11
